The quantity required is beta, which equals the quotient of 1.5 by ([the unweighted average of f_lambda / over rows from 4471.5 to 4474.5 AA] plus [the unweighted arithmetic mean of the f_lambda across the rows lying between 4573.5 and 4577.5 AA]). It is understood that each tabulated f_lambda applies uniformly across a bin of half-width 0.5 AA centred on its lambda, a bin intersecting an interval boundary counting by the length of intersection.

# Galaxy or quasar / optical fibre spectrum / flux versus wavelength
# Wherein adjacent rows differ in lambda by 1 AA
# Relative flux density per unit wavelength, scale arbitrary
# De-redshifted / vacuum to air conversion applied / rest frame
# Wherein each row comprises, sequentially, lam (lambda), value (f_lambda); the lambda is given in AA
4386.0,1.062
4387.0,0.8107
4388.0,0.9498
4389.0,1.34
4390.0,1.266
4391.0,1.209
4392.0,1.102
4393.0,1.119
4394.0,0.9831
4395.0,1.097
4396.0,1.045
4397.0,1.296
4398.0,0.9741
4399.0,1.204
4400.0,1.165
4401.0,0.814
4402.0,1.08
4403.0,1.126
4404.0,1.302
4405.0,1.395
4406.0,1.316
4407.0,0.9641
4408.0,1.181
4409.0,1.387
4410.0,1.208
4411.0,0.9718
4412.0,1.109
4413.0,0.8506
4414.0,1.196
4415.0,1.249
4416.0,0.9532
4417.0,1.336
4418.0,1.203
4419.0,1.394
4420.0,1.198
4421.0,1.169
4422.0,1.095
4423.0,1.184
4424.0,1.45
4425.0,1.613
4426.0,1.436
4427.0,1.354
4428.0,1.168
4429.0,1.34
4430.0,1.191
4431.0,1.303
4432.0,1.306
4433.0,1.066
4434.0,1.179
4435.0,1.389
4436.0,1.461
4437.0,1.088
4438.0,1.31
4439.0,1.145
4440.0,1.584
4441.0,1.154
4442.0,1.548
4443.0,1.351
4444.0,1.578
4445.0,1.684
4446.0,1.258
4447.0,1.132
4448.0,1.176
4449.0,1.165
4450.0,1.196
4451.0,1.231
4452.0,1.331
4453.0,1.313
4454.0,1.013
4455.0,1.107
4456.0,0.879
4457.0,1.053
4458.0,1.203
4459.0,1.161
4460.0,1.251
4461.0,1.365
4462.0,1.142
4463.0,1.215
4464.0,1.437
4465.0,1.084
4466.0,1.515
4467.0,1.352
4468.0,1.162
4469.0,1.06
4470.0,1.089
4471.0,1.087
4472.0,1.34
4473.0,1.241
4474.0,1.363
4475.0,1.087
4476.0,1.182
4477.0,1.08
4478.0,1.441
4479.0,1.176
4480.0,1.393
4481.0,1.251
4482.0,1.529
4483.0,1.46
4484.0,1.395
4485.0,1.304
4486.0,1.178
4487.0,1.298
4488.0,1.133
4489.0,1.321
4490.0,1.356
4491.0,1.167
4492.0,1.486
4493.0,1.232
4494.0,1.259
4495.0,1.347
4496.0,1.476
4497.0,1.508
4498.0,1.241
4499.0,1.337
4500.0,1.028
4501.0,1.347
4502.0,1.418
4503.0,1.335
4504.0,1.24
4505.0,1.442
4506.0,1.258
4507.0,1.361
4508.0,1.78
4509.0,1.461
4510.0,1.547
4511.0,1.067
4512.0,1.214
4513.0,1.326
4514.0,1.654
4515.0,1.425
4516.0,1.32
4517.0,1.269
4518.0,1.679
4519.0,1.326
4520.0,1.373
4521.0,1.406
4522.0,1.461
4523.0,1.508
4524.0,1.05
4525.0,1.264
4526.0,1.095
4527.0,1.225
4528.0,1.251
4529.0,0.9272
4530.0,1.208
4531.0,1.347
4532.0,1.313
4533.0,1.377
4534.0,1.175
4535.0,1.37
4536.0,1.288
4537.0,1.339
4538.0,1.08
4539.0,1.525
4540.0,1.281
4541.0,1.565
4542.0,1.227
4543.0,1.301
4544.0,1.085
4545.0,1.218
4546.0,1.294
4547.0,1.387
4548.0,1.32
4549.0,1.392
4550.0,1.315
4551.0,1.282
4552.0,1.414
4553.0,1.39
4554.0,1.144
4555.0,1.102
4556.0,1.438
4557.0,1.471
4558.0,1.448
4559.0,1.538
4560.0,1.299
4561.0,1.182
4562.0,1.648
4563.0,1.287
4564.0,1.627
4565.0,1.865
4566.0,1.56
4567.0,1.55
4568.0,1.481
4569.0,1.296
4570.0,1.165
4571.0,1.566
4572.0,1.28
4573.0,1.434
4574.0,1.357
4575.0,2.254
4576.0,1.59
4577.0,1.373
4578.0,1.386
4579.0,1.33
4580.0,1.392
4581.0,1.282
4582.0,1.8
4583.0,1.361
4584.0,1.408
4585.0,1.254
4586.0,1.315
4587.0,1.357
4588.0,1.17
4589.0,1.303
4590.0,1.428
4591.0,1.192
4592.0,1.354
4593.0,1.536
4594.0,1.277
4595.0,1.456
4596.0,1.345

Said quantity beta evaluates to 0.507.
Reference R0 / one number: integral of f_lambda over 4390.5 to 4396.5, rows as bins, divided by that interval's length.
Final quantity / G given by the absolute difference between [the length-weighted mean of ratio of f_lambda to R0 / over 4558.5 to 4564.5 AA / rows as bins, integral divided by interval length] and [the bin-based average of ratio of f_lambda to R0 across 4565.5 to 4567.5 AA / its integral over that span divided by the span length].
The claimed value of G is 0.11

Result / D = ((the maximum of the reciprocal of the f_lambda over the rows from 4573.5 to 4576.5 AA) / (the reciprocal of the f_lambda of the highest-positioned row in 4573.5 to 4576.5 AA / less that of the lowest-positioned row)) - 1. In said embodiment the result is -8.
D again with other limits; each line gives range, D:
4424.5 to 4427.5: 5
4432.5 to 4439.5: -15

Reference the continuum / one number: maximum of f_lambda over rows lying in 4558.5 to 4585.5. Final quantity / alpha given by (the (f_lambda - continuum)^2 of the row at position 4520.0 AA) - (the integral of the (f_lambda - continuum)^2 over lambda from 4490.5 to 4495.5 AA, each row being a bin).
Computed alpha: -3.9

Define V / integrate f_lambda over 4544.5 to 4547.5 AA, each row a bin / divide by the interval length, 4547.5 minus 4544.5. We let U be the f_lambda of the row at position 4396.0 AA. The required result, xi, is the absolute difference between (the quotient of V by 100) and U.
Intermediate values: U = 1.045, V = 1.30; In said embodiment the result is 1.03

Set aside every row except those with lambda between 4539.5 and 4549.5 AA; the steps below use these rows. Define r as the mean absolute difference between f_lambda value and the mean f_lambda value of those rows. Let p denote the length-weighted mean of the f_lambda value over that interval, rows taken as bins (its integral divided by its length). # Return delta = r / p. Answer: 0.067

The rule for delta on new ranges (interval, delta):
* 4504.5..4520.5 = 0.102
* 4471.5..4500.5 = 0.085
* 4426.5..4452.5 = 0.101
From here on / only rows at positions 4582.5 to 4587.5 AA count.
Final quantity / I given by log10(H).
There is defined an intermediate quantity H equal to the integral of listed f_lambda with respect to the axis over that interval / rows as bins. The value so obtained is 0.826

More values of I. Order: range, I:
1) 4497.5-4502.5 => 0.804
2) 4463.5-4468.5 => 0.816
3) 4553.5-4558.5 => 0.820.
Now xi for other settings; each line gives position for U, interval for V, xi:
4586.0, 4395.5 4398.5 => 1.30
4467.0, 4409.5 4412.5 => 1.34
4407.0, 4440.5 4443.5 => 0.95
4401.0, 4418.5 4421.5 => 0.80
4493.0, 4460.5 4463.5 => 1.22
